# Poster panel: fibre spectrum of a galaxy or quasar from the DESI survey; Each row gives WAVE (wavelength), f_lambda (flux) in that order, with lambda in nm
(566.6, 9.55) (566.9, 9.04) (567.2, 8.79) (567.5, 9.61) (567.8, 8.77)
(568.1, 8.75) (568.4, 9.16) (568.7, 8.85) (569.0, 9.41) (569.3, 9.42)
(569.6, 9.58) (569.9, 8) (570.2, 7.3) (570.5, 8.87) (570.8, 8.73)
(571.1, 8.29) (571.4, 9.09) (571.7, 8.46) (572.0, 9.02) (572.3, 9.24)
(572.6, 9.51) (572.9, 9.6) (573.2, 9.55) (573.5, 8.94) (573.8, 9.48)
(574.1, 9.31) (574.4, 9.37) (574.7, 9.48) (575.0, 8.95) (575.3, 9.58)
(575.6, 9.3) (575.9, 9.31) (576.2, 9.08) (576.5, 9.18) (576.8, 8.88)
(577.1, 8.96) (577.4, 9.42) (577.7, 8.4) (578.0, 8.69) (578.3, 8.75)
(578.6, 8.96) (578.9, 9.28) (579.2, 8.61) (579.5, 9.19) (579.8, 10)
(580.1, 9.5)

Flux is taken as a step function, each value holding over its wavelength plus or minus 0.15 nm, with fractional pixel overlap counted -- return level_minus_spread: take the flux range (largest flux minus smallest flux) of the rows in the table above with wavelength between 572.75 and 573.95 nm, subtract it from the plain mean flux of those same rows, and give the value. 8.73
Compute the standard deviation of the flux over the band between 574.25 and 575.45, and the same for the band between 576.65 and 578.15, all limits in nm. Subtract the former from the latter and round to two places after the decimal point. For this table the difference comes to 0.10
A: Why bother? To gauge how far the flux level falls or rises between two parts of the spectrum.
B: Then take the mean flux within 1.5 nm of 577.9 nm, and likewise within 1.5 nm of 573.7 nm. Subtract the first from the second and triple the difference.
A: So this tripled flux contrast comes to 1.3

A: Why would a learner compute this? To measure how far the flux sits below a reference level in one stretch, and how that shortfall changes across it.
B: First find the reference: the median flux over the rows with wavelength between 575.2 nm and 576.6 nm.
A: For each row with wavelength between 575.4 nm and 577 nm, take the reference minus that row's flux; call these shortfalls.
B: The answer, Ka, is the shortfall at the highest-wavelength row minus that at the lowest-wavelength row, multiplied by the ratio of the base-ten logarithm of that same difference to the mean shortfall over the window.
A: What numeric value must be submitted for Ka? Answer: -1.1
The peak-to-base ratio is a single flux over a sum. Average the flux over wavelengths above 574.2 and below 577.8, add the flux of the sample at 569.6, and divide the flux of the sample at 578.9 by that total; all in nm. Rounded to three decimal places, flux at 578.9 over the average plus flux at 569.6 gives 0.495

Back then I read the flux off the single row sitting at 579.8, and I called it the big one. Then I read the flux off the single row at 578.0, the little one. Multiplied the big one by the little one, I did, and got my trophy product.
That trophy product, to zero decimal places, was 87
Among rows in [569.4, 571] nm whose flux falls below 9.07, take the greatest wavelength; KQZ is 570.8 nm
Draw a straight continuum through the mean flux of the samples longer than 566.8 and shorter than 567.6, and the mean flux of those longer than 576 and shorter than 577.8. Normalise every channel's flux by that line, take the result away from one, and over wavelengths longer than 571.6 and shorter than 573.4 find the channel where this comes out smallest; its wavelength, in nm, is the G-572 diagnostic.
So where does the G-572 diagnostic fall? 572.9 nm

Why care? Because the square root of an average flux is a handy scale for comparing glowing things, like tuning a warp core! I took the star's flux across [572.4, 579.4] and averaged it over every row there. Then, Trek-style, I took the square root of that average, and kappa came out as 3.026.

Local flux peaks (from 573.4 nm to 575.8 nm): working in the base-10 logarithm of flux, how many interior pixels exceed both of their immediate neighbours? 3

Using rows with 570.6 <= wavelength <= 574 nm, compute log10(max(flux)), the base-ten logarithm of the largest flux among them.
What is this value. 0.9823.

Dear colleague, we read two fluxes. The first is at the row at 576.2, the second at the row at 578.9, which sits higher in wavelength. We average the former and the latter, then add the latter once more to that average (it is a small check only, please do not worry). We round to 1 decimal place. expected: 18.5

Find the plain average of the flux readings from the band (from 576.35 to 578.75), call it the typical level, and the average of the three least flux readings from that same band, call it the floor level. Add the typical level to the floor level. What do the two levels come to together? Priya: 17.5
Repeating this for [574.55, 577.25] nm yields 18.1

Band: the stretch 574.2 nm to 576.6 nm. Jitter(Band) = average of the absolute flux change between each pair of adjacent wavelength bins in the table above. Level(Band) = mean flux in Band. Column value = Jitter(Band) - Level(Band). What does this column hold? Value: -9.0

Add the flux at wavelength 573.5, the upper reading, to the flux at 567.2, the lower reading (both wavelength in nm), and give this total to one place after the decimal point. 17.7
